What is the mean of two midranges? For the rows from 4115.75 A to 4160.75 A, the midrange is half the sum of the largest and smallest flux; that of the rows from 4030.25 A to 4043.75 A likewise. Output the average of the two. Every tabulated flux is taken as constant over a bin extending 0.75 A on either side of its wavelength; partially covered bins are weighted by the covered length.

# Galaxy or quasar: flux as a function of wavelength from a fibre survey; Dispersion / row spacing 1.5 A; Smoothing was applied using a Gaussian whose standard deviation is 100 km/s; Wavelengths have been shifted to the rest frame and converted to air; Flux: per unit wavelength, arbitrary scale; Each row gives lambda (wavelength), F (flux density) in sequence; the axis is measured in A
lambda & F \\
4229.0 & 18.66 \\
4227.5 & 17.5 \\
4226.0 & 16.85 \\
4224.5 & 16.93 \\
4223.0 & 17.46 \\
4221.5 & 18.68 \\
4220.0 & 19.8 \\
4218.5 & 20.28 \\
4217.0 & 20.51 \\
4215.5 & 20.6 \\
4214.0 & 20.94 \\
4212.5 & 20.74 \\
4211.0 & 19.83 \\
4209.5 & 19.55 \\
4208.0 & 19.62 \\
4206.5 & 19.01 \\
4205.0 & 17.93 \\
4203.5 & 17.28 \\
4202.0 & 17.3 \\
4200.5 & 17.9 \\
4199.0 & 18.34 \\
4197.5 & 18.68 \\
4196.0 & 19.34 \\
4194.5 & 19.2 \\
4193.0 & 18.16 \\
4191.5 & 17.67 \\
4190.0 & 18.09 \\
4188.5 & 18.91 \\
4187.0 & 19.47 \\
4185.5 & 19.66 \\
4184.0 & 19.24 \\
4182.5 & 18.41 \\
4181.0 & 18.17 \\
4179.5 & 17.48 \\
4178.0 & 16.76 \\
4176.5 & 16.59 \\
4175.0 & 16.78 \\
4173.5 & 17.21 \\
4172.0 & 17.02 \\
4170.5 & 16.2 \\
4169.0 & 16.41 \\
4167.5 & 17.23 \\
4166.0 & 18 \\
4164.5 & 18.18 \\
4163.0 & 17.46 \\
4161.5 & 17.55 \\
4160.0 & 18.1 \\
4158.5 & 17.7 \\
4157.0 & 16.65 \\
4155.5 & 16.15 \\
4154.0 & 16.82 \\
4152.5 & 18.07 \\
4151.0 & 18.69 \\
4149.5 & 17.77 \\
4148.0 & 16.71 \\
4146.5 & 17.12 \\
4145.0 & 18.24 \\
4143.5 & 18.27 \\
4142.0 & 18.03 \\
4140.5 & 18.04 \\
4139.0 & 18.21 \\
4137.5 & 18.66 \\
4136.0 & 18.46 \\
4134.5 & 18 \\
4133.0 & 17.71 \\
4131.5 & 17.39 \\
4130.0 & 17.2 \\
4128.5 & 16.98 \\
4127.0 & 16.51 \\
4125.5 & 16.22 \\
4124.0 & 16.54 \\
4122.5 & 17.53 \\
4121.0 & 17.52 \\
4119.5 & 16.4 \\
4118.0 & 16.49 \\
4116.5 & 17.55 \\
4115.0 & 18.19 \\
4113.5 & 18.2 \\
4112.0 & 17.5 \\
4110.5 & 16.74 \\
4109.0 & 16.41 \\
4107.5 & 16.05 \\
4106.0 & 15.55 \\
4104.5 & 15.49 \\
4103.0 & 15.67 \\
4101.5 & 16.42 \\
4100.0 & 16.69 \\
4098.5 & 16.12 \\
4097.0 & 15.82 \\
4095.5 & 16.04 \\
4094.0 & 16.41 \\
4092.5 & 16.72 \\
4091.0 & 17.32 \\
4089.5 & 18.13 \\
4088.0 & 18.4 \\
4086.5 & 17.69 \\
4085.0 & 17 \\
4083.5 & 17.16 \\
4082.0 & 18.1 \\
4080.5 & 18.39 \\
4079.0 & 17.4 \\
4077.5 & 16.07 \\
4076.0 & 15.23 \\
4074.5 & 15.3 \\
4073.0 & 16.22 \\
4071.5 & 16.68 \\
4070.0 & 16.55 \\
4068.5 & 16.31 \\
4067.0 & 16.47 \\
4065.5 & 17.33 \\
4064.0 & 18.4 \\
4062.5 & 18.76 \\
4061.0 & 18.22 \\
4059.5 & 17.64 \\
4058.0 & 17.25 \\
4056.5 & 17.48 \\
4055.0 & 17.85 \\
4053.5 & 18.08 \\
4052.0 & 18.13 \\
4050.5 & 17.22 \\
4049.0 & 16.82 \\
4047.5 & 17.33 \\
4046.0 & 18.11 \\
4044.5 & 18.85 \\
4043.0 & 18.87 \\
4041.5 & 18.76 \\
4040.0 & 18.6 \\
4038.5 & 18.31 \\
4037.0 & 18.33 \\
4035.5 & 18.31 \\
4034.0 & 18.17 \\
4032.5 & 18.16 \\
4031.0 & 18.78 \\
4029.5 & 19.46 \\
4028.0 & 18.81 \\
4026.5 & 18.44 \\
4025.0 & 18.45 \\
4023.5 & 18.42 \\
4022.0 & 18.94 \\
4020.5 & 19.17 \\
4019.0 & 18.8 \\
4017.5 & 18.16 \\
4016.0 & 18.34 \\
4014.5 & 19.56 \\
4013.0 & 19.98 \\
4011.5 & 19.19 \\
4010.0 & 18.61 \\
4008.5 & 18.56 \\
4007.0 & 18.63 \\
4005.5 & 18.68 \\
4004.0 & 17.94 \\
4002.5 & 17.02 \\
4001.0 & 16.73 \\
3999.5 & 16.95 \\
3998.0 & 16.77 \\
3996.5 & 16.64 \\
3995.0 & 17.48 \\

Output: 17.97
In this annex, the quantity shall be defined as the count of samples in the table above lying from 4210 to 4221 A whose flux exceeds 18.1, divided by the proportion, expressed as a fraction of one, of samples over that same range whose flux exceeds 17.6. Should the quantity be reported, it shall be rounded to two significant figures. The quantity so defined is 7.0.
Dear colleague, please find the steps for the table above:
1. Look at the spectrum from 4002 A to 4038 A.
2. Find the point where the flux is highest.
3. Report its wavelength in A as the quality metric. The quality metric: 4013.0 A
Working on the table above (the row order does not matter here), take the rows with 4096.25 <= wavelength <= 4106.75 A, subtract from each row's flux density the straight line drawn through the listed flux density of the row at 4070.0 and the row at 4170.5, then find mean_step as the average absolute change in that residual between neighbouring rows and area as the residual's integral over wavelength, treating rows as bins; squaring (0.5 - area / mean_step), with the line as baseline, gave 211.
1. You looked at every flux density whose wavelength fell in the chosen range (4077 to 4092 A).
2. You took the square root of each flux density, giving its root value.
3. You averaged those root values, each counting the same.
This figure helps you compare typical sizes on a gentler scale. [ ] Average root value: 4.19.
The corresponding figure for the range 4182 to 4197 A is 4.34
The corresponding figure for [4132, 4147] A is 4.25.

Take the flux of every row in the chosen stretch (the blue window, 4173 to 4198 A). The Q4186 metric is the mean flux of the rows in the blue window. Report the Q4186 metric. 18.2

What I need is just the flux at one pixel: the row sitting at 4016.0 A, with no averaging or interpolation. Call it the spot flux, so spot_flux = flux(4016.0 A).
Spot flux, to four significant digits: 18.34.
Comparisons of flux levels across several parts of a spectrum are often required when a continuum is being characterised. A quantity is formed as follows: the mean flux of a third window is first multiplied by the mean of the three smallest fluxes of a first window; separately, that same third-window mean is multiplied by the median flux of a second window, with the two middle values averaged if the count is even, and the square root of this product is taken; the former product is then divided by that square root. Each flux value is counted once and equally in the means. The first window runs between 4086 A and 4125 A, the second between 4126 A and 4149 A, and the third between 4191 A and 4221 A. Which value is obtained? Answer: 16.1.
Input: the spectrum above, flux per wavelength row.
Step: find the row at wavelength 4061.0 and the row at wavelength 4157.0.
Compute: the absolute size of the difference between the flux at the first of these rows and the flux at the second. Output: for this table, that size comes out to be 1.6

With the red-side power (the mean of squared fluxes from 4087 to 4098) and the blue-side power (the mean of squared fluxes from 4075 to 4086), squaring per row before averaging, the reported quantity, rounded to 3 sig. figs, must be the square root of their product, 290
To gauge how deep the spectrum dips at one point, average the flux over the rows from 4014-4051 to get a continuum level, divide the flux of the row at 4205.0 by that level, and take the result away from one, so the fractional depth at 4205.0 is 0.03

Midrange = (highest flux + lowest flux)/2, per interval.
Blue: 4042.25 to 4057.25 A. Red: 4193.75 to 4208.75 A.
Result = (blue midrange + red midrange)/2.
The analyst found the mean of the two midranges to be 18.1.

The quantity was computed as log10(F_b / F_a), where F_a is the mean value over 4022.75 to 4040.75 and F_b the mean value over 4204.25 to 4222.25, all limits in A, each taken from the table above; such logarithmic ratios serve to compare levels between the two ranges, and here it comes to 0.03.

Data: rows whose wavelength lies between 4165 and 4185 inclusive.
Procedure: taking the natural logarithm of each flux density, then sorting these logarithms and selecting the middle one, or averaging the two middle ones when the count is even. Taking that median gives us 2.85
